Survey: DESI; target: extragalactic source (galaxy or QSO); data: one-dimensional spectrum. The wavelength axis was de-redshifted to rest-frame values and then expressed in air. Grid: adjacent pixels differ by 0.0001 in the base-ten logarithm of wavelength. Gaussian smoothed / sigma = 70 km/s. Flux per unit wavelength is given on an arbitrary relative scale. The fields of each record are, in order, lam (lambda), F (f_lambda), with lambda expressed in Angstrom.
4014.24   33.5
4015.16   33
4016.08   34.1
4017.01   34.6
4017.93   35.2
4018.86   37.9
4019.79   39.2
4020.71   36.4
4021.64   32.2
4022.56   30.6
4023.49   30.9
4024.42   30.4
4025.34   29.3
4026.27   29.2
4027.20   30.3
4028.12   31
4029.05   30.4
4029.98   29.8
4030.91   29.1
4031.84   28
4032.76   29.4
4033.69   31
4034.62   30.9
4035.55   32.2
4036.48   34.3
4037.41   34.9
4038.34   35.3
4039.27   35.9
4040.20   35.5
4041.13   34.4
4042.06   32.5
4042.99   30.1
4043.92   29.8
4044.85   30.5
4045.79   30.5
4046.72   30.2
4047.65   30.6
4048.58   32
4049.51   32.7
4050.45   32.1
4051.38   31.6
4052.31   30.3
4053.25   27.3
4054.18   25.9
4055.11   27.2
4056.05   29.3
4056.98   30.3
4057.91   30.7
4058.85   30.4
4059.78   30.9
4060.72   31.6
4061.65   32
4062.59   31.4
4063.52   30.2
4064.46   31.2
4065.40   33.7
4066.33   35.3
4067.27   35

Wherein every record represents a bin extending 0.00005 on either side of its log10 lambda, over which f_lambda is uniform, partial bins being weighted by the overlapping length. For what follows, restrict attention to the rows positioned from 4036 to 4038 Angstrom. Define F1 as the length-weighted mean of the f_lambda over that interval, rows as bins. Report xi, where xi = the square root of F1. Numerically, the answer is 5.9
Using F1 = 34.6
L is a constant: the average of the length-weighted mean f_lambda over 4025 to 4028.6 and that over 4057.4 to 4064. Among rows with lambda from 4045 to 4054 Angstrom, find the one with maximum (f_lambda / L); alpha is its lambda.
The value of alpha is 4049.51 Angstrom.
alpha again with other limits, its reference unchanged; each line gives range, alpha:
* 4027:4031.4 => 4028.12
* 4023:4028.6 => 4028.12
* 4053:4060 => 4059.78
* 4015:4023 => 4019.79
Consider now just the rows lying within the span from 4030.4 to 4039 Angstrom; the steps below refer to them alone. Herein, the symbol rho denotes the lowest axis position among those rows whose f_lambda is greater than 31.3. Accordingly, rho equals 4035.55 Angstrom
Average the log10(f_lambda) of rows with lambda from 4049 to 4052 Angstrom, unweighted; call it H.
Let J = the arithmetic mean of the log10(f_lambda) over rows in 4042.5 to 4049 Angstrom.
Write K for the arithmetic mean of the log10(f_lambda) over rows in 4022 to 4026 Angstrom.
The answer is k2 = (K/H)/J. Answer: 0.66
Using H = 1.51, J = 1.48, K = 1.48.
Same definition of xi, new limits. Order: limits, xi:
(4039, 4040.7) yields 6.0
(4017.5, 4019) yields 6.0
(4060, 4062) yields 5.6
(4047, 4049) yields 5.6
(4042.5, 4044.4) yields 5.5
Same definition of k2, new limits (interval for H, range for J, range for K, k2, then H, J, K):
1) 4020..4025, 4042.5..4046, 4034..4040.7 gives 0.69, 1.51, 1.48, 1.53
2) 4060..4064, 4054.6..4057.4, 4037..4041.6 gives 0.71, 1.50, 1.46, 1.55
